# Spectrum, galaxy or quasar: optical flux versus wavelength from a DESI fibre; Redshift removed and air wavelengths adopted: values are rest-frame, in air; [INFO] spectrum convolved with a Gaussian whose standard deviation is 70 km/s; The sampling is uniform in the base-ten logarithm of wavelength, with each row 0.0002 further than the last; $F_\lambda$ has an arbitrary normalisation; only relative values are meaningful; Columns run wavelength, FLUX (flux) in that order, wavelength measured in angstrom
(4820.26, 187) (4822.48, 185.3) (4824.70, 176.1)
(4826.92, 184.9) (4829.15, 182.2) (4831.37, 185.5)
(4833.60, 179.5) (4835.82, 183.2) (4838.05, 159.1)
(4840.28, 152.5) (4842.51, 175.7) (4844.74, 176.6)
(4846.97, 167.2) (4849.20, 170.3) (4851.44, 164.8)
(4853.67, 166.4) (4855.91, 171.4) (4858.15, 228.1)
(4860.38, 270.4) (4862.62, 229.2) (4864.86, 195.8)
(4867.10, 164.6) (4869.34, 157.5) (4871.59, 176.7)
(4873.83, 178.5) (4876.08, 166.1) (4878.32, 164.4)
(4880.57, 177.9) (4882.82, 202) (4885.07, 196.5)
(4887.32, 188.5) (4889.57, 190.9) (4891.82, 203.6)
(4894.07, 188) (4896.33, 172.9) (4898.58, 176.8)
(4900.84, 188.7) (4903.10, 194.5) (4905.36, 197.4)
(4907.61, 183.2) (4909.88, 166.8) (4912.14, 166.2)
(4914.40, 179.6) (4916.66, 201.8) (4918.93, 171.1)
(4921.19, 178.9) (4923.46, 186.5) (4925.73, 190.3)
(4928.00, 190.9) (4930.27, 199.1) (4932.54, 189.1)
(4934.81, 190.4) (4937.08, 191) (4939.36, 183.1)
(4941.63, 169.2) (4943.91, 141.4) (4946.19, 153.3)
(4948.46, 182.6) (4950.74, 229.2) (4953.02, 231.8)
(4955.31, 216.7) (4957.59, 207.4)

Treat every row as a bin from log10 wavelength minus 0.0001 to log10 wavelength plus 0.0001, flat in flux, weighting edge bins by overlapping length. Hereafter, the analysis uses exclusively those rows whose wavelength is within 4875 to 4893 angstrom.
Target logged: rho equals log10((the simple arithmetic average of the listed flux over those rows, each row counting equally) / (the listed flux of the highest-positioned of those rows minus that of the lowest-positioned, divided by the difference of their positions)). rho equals 1.9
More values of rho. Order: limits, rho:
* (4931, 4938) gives 2.7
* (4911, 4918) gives 1.4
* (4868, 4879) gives 2.3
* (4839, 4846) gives 1.5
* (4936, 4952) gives 1.8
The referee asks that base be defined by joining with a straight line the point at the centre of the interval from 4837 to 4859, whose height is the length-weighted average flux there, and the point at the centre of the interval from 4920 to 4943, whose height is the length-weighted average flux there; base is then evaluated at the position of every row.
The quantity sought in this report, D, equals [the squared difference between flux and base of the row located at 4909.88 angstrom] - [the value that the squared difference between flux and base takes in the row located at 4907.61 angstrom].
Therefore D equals 255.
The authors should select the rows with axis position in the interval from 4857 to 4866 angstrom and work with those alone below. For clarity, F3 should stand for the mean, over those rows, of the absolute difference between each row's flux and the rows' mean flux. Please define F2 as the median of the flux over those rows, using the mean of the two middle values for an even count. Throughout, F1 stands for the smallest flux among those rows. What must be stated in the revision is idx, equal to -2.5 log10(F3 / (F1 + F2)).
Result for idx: 3.3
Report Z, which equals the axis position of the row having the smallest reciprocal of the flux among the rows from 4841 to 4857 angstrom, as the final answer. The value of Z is 4844.74 angstrom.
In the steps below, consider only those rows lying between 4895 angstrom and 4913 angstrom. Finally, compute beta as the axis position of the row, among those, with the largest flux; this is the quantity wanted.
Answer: 4905.36 angstrom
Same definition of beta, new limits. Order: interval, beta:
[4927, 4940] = 4930.27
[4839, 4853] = 4844.74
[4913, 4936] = 4916.66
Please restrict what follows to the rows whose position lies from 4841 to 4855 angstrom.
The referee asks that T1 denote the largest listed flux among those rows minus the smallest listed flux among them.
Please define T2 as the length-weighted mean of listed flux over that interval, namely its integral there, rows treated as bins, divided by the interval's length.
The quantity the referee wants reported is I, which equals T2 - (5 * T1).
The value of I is 111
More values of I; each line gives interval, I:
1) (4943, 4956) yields -259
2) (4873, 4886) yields -7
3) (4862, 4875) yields -177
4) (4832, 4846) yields 18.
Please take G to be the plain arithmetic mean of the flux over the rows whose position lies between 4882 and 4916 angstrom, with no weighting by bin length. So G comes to 186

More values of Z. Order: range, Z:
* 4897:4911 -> 4905.36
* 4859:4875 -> 4860.38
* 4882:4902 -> 4891.82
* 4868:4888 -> 4882.82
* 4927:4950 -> 4930.27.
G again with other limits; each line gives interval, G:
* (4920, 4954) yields 187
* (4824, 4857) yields 173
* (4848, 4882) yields 185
